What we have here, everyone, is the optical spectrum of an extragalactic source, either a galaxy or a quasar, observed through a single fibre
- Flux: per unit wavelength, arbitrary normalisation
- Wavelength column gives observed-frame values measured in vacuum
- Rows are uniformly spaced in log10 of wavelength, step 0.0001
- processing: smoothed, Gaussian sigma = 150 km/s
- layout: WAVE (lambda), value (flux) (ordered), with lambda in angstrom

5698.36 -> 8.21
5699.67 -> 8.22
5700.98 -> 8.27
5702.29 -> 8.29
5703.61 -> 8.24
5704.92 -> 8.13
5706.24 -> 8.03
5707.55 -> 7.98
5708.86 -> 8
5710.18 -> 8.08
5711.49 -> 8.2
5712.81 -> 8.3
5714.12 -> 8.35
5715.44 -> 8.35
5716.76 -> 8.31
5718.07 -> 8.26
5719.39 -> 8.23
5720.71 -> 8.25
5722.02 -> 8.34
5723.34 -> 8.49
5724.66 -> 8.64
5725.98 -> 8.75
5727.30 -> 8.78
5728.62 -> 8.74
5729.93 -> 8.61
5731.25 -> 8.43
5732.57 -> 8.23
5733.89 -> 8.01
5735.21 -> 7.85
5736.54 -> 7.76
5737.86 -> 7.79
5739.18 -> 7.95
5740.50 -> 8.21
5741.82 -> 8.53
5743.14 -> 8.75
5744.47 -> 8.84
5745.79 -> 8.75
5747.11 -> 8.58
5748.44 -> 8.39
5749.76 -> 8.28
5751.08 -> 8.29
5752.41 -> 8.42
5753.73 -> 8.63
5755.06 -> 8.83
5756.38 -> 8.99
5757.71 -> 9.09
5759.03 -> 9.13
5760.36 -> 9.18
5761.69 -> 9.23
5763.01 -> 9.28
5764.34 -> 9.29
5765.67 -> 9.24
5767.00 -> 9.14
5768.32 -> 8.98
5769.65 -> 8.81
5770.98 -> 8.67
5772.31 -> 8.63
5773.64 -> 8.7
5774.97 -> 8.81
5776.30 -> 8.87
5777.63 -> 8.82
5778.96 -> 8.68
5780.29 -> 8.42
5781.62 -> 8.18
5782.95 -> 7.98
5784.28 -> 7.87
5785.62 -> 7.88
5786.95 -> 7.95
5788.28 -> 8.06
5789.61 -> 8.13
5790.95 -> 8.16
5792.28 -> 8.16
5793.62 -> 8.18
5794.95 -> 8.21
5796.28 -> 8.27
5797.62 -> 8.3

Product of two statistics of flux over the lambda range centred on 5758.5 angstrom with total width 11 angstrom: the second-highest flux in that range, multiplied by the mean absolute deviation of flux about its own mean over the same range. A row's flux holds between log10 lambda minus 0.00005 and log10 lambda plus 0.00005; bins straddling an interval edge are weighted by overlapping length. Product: 1.6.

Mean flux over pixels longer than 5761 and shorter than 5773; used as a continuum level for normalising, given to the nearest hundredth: 9.03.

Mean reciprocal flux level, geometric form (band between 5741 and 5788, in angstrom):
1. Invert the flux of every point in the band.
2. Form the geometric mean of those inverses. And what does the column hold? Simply 0.115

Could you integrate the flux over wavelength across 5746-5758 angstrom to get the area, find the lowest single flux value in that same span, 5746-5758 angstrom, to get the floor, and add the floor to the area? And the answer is 111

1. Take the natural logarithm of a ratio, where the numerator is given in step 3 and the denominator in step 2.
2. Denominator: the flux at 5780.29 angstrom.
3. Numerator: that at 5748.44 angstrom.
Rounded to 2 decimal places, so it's 0.00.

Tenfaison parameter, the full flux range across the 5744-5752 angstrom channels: 0.56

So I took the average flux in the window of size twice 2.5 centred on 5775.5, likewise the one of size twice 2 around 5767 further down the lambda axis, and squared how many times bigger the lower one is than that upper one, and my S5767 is 1.07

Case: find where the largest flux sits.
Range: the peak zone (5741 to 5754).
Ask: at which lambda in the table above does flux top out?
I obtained 5744.47 angstrom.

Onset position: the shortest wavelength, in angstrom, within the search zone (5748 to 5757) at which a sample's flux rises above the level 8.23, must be 5748.44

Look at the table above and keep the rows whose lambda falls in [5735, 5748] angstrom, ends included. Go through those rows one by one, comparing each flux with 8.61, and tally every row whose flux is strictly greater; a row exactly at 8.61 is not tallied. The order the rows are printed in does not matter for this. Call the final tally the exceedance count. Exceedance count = 3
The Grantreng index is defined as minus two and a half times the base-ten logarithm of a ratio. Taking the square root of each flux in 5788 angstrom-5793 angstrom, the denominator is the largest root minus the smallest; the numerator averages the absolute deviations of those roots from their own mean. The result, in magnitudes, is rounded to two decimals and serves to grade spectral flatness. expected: 1.18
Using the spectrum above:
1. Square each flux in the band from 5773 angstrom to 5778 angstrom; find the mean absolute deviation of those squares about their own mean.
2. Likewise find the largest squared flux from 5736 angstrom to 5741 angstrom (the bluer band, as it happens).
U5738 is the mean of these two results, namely 34.1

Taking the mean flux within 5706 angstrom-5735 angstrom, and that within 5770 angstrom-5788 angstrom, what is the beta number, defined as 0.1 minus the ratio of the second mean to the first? -0.91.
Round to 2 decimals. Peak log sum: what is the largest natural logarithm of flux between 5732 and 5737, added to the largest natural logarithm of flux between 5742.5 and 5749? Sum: 4.29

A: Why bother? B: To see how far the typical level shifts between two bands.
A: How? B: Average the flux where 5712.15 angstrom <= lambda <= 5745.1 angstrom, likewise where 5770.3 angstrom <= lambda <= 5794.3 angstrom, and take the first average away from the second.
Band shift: 0.0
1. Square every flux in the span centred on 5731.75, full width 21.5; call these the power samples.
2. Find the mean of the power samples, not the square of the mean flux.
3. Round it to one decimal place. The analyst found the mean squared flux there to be 69.3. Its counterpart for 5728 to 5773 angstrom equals 74.7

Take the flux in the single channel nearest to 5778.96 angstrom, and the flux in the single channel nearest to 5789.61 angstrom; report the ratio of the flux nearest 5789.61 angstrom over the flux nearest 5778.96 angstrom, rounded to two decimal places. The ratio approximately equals 0.94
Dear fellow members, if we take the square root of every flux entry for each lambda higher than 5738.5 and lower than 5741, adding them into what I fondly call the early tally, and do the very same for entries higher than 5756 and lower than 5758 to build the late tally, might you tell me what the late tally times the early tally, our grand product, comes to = 34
